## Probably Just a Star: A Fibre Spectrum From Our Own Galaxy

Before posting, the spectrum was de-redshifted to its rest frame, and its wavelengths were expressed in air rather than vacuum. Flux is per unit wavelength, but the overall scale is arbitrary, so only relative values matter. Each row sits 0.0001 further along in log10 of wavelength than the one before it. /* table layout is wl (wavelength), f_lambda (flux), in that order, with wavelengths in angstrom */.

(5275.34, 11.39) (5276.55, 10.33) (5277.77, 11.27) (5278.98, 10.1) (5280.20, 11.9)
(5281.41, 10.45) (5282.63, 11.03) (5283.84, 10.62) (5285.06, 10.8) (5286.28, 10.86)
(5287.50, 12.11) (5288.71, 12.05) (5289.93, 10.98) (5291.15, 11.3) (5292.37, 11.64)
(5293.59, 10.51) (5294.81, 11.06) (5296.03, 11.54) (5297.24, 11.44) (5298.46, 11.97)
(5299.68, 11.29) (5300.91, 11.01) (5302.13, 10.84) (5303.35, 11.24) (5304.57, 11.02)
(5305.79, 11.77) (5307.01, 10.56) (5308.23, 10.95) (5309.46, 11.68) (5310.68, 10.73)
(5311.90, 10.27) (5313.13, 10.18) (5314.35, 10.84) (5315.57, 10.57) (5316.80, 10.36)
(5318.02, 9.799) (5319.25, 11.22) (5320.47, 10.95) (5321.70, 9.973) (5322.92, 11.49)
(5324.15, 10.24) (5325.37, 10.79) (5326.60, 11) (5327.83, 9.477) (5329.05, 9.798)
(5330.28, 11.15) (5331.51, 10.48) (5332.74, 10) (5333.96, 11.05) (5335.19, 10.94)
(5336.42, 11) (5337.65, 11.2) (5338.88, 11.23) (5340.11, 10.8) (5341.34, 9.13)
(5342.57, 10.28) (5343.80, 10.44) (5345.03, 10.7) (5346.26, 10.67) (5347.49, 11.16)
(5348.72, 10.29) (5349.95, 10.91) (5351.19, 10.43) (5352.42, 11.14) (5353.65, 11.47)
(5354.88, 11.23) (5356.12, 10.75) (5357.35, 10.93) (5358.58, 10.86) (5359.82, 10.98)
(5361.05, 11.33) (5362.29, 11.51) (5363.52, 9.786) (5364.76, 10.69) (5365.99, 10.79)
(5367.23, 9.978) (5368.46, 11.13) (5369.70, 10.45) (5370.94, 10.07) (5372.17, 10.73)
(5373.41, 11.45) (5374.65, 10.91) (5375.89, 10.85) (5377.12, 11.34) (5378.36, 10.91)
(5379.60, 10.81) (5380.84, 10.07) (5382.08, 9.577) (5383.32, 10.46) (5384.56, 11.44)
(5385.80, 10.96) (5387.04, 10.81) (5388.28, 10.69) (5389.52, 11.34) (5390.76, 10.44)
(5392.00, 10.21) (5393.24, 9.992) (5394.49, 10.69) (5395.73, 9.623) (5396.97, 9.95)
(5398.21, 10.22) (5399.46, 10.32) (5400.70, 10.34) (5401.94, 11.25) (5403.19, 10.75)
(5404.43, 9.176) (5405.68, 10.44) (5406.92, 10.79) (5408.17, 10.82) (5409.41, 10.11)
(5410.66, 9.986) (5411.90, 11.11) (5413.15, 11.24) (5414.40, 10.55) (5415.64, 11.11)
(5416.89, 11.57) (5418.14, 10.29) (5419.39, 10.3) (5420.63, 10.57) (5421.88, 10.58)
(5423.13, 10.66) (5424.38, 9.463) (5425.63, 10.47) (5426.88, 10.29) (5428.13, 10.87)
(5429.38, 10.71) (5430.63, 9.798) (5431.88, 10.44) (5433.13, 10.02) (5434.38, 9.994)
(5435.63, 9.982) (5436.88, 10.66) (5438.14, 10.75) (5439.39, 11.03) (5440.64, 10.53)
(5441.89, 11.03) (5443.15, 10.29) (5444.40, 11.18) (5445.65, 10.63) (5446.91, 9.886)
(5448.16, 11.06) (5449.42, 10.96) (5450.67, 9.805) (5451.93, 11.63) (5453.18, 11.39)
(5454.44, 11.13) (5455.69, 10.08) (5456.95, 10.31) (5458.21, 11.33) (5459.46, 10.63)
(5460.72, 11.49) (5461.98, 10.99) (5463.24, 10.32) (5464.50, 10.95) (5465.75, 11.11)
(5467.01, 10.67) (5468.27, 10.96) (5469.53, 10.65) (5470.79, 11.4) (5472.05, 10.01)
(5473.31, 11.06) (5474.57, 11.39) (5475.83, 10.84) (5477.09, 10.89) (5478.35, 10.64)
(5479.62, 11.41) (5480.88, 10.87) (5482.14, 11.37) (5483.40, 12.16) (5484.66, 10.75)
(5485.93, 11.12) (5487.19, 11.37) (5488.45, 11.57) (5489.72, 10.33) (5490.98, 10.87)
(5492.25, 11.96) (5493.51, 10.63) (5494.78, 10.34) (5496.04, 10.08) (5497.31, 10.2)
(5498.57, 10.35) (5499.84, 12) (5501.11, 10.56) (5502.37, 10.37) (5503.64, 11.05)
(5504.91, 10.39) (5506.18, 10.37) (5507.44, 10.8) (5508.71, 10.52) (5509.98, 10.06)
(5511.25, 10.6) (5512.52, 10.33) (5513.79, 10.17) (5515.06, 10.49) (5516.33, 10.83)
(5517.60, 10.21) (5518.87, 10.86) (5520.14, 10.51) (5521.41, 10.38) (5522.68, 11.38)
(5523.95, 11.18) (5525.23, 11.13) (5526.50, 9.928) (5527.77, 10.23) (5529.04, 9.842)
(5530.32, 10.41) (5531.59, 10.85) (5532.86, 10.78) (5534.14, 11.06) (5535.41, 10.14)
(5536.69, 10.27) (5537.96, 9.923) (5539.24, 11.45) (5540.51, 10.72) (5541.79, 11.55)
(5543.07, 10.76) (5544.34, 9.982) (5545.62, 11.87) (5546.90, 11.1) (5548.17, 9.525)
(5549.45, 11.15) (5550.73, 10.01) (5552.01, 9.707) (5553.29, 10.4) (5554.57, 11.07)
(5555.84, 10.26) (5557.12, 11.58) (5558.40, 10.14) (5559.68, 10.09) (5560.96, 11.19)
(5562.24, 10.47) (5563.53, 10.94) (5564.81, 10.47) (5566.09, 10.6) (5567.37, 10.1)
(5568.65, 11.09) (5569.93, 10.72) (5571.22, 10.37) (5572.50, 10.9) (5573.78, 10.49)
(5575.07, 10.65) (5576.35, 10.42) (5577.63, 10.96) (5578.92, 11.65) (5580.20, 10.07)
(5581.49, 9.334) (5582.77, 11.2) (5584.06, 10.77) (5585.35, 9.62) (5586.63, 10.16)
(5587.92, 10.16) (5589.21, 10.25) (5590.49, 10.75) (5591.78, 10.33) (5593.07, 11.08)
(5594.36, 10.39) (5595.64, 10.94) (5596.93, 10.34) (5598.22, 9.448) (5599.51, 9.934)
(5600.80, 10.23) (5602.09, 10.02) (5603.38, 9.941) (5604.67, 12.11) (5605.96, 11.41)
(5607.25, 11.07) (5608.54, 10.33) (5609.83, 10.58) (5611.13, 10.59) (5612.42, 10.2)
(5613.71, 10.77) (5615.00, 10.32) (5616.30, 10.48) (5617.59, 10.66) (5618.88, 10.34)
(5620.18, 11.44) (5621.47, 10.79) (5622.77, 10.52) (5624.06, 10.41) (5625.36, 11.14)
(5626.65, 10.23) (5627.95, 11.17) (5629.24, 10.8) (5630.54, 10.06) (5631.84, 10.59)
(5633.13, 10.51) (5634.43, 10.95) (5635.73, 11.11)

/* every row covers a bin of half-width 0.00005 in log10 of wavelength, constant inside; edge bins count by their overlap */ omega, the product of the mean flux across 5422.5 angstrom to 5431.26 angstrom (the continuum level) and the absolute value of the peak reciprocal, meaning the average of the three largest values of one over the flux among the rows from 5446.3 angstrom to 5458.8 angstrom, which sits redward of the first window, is 1.040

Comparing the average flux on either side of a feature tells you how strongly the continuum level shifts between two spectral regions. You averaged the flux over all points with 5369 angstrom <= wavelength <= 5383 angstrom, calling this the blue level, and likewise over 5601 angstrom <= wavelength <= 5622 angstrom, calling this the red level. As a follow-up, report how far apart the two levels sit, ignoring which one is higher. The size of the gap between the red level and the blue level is 0.04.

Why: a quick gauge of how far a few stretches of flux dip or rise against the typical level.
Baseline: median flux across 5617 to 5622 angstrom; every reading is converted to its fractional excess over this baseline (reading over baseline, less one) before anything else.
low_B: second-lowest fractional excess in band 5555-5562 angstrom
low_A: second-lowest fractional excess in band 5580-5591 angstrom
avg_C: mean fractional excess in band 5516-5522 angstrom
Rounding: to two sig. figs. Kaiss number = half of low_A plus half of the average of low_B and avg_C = -0.069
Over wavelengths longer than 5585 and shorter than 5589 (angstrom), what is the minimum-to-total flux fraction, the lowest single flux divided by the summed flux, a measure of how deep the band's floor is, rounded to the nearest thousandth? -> 0.321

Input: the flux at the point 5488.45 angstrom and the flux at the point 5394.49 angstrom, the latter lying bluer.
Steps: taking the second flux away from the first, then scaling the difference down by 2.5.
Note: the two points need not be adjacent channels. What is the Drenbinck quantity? 0.35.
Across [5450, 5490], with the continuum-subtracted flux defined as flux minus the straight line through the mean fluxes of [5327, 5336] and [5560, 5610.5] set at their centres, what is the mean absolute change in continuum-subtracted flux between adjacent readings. 0.63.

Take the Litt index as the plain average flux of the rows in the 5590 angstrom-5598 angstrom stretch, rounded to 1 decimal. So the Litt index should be 10.6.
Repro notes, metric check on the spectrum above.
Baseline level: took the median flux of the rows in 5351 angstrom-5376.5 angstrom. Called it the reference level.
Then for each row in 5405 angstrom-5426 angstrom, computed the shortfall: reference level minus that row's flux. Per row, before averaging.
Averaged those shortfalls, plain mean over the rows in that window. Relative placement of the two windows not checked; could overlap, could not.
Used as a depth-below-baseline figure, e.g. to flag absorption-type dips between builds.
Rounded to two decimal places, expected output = 0.27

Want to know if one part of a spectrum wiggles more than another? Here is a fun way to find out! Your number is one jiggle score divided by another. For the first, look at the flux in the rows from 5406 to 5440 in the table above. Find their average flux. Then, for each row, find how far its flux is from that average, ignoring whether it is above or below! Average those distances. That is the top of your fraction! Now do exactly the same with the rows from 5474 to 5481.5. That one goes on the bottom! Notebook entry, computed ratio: 1.46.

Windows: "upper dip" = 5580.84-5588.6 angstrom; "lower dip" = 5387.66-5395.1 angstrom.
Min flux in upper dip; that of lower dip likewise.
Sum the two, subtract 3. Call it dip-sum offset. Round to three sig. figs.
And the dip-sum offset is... 16.3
